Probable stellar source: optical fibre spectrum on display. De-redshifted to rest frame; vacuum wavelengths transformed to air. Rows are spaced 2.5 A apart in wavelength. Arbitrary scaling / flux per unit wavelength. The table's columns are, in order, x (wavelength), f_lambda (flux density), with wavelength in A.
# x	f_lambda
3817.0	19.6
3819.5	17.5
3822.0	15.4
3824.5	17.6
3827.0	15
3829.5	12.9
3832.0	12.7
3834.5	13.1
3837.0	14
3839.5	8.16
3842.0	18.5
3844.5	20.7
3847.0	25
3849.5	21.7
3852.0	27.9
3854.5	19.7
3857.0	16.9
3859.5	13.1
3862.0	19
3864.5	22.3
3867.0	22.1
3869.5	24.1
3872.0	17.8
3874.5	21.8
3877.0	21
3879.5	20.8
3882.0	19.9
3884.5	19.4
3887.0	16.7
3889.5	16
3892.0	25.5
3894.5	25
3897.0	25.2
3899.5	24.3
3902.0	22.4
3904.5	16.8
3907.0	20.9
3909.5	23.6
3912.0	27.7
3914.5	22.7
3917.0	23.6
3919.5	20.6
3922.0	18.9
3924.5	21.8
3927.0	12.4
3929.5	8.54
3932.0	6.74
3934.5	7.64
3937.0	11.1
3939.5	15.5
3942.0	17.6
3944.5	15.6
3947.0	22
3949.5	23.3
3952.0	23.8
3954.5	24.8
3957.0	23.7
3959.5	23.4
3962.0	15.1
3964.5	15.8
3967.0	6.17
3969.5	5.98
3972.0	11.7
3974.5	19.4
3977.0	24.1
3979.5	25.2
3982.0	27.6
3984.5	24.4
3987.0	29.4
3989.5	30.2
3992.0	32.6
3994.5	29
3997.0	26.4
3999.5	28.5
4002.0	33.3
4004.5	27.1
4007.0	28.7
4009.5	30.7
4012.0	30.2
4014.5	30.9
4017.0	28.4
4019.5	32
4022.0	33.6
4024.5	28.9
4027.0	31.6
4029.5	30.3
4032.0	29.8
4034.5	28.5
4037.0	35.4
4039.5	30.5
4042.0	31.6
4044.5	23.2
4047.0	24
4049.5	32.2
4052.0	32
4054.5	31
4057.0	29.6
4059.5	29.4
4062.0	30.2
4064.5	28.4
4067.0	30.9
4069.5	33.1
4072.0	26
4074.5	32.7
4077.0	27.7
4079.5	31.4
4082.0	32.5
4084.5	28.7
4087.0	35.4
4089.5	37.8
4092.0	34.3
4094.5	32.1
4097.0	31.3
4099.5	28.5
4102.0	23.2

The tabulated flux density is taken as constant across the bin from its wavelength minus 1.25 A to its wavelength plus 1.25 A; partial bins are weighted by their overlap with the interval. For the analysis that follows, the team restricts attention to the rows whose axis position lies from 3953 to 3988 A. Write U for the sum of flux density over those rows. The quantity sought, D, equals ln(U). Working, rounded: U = 277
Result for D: 5.62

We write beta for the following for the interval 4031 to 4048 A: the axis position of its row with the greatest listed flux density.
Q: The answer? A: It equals 4037.0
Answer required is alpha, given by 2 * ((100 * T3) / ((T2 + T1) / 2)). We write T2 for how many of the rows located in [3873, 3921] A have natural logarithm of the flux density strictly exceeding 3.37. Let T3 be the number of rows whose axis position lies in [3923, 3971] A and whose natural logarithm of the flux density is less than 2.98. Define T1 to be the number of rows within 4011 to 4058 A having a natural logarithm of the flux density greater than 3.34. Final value 282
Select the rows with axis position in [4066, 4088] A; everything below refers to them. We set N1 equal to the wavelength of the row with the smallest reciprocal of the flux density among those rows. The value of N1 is 4087.0 A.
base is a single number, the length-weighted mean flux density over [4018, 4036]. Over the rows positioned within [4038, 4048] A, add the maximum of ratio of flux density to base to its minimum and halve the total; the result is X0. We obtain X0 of 0.89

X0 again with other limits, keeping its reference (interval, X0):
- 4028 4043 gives 1.04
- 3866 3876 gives 0.68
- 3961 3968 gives 0.36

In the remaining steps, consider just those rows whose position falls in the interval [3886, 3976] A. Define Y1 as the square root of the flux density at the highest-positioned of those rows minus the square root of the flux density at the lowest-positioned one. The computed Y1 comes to 0.3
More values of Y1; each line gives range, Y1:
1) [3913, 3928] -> -1.2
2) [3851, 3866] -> -0.6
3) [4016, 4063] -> 0.2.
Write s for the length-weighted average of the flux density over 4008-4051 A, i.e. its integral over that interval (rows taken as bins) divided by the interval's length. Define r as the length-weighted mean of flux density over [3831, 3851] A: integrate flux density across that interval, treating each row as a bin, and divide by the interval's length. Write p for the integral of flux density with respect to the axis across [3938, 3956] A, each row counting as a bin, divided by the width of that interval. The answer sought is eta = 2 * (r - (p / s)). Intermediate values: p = 20.3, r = 16.9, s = 30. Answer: 32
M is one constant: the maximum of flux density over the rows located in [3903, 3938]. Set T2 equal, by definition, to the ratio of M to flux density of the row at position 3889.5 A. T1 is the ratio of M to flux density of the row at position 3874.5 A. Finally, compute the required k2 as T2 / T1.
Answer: 1.36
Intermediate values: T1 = 1.27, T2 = 1.73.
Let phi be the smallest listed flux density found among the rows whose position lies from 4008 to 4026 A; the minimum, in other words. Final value 28.4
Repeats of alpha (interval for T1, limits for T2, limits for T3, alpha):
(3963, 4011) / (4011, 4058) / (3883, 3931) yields 127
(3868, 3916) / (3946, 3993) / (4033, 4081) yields 0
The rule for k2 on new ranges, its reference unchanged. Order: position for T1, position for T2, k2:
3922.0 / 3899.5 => 0.78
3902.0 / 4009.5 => 0.73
